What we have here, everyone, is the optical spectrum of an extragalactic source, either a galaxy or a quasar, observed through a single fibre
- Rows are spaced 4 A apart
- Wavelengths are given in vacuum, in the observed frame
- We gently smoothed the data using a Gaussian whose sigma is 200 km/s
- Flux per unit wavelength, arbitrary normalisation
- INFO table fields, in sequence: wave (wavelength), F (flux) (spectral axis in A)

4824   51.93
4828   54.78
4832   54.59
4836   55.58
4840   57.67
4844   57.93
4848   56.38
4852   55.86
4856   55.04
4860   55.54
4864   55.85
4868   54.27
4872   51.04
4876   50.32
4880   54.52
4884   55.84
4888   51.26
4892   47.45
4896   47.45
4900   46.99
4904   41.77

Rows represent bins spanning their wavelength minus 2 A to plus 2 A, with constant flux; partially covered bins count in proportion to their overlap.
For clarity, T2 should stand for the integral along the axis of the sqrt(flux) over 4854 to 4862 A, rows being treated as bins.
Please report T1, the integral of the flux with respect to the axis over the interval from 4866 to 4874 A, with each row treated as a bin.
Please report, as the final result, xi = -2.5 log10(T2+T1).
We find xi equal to -6.705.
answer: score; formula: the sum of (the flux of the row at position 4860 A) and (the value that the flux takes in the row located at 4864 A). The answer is 111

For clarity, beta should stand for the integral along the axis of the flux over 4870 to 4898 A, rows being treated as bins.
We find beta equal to 1432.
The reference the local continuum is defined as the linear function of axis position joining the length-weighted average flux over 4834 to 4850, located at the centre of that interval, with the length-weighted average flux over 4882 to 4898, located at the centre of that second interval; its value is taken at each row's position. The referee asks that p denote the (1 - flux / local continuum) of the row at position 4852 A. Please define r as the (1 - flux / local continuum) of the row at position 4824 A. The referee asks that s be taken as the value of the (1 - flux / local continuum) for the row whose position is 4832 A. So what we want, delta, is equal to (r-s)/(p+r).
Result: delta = 0.5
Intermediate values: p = -0.005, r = 0.12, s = 0.06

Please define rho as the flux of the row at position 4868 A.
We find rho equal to 54.27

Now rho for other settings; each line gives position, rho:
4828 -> 54.78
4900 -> 46.99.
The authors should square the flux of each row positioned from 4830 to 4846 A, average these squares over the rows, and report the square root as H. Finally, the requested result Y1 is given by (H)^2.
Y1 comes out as 3188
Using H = 56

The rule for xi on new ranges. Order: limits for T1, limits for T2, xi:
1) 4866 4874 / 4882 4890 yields -6.703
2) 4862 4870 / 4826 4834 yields -6.747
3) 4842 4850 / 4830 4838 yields -6.783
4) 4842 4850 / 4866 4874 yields -6.780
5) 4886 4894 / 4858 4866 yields -6.644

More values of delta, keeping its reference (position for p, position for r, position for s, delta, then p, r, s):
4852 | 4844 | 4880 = -1.0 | -0.005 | -0.02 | -0.05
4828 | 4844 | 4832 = -1.9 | 0.068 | -0.02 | 0.06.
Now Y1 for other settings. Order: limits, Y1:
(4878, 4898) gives 2644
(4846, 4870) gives 3080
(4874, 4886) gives 2874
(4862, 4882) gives 2835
